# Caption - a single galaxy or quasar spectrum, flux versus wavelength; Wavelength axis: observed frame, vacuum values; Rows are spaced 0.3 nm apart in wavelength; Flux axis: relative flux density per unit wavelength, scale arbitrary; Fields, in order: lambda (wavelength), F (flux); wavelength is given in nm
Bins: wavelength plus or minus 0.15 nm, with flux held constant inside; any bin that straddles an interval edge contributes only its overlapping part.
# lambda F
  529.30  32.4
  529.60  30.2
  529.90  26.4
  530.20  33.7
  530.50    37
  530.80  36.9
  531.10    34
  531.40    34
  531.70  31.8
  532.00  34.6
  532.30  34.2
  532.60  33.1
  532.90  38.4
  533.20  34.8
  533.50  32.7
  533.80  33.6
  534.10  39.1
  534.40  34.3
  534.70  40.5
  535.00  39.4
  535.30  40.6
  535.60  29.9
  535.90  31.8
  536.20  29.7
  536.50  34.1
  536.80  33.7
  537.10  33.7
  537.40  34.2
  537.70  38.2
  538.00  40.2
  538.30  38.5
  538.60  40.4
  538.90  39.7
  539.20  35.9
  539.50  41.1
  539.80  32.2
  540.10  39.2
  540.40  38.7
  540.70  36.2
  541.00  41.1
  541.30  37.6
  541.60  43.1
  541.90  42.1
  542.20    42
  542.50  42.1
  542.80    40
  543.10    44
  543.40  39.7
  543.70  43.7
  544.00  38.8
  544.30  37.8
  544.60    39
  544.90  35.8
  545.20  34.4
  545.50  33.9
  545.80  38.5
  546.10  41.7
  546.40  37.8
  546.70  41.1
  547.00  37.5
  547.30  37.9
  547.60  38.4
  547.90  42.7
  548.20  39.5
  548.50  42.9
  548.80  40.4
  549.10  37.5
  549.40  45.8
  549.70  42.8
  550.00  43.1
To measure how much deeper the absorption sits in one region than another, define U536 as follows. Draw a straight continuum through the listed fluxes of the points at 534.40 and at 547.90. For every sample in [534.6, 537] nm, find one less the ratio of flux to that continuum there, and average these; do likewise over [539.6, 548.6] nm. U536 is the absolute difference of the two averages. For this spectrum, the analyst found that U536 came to 0.02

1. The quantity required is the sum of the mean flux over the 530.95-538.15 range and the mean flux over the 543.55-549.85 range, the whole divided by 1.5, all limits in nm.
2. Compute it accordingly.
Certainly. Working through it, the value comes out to 49.6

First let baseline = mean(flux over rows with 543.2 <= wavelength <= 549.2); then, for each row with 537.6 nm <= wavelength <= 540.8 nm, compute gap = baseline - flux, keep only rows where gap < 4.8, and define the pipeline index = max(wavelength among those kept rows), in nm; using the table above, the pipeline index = 540.70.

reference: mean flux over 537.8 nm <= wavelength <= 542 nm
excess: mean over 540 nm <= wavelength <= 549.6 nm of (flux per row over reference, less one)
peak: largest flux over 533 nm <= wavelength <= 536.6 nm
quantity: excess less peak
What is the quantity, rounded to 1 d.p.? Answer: -40.6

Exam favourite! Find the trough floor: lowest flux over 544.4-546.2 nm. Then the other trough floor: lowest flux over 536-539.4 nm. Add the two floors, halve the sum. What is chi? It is 31.8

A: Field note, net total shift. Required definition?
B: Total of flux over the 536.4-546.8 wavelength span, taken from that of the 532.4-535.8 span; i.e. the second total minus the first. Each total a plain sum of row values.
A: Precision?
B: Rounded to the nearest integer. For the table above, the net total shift -954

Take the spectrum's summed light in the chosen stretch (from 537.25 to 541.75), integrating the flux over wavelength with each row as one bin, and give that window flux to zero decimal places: 173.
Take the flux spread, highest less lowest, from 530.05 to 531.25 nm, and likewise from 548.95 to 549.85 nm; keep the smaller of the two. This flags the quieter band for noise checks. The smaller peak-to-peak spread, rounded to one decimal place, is 3.3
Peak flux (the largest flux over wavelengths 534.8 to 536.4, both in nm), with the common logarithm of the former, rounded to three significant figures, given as 1.61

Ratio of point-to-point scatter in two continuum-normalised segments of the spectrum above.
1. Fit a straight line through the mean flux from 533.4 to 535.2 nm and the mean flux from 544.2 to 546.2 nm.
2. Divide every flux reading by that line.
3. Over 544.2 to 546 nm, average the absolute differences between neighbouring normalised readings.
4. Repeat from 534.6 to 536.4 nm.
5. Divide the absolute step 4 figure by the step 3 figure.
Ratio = 1.6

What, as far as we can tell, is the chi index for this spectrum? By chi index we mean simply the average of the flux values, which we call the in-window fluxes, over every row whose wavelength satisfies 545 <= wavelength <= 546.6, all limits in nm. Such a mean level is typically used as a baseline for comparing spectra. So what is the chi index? 37.3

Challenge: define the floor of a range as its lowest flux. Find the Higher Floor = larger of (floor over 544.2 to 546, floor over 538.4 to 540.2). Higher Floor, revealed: 34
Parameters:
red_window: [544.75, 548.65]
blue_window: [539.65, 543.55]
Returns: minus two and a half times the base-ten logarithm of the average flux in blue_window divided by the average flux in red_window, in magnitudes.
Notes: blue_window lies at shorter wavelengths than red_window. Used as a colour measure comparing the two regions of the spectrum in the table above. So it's -0.034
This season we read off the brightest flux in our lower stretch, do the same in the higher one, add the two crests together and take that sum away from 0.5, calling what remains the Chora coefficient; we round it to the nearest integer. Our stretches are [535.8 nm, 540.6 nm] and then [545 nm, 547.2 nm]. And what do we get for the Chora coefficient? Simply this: -82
